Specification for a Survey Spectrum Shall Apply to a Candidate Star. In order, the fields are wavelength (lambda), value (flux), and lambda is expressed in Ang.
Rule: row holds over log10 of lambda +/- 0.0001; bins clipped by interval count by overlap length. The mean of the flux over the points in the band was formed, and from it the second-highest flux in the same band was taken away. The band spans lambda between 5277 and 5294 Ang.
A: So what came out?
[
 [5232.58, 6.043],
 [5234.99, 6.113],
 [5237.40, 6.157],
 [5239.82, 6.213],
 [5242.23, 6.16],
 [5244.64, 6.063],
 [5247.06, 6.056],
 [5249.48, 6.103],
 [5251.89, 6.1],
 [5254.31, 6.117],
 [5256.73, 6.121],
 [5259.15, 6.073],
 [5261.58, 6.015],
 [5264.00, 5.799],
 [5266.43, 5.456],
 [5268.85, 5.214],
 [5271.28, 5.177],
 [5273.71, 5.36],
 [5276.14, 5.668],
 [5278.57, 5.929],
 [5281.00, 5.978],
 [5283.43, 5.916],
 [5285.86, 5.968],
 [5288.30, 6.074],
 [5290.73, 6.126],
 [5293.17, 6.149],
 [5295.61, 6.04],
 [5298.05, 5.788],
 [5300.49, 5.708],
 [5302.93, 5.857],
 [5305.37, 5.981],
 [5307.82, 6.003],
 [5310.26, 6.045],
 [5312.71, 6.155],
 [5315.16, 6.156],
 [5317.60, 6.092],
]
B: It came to -0.11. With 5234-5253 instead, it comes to -0.04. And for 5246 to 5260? -0.02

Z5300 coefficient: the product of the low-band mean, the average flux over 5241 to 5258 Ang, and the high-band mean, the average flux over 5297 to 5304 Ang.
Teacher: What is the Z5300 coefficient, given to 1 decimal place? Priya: 35.3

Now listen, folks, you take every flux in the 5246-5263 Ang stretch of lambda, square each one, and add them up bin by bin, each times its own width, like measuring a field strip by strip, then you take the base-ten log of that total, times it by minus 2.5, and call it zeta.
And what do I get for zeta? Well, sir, -7.0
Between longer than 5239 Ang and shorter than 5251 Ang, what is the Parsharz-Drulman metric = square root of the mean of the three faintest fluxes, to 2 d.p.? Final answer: 2.46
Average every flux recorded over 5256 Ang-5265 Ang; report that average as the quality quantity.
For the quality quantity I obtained 6.00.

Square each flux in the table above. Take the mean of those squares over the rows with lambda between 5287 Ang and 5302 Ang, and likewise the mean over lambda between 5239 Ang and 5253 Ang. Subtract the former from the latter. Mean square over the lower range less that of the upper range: 1.6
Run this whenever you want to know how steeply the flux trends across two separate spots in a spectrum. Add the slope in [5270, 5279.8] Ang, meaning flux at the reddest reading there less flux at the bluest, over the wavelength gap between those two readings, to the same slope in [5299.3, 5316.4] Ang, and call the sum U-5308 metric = 0.13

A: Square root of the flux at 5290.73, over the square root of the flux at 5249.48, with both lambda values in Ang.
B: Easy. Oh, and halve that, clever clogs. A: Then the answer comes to 0.501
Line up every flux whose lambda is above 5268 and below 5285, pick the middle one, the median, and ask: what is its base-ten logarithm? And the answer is 0.753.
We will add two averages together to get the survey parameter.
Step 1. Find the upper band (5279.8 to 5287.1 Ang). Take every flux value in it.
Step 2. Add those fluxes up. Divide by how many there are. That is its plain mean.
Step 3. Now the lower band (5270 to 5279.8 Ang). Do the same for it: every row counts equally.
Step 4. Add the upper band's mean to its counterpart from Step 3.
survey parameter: 11.5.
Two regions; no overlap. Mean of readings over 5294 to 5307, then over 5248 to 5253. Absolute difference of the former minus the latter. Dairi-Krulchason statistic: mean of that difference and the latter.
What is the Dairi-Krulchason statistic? 3.16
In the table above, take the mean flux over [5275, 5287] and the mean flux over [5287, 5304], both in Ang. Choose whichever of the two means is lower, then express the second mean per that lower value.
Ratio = 1.01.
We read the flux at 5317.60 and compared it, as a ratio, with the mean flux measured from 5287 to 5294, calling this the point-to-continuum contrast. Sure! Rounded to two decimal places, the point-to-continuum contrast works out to 1.00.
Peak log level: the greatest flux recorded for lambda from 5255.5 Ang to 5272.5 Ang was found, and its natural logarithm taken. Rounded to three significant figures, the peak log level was 1.81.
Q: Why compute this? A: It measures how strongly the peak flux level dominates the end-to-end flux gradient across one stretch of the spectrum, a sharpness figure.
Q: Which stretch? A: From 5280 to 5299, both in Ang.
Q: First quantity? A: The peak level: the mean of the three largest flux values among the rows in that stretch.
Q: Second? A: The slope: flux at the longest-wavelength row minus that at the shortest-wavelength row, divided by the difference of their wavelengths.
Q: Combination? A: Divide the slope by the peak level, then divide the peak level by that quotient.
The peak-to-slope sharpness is -3357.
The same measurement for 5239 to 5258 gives -6985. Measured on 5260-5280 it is -6910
